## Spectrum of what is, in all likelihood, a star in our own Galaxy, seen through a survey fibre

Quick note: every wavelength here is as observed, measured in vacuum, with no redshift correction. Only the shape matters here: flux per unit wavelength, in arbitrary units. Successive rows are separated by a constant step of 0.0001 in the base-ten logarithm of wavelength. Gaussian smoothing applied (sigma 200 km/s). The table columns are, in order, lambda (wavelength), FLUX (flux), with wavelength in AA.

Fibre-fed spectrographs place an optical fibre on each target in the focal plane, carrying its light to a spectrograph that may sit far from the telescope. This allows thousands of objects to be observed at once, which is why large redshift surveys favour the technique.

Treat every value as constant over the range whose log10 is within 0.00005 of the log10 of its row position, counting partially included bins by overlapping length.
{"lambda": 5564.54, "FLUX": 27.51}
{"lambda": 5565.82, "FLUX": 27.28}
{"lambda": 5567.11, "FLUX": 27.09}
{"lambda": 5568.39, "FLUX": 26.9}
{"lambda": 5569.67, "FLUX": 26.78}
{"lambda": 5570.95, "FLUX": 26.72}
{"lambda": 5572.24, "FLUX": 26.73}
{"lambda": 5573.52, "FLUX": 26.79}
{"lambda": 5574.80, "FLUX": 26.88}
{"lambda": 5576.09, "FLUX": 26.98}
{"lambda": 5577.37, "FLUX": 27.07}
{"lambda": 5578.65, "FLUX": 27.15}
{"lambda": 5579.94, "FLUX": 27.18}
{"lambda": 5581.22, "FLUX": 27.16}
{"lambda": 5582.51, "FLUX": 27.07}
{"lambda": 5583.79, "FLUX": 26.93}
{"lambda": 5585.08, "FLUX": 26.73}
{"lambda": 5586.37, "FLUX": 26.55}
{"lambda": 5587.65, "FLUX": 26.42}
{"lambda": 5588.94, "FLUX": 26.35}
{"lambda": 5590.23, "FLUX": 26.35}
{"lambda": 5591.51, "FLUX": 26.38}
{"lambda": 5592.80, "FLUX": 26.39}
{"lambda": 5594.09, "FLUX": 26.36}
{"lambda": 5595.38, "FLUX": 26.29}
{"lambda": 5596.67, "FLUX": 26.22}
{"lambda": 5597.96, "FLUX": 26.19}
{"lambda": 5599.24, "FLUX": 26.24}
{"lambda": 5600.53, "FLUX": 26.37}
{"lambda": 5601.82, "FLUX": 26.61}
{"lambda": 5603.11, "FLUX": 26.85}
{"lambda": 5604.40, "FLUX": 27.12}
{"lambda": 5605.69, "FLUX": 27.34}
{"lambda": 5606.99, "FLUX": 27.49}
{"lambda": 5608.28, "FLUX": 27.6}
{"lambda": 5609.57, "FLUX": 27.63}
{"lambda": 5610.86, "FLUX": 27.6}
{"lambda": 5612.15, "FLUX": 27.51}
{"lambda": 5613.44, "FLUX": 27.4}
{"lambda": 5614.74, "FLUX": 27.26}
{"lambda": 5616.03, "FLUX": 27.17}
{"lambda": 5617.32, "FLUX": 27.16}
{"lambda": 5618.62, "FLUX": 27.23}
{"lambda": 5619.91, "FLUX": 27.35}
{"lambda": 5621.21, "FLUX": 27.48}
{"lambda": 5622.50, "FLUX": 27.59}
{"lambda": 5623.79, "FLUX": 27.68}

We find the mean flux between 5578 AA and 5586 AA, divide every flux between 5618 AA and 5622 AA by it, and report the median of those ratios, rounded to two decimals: 1.01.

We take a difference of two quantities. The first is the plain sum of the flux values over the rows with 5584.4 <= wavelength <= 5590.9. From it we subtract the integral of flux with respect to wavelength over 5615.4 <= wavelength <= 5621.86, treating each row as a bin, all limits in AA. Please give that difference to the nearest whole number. -44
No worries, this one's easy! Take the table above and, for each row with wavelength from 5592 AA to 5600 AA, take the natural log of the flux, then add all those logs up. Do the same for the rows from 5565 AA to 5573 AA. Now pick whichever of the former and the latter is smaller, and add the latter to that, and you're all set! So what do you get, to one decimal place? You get 39.4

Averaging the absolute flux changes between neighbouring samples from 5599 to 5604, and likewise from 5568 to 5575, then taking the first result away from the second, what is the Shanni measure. -0.14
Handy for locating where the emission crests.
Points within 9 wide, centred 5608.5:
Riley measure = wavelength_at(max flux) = 5609.57 AA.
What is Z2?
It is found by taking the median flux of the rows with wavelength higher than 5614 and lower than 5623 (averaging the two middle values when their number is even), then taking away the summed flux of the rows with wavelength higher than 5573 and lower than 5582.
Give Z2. -162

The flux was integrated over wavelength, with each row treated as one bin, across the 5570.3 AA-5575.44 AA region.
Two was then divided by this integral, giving 0.015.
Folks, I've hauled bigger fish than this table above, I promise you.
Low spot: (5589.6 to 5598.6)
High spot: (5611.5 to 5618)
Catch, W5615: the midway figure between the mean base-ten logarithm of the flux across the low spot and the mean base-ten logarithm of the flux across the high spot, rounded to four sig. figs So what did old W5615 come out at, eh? 1.428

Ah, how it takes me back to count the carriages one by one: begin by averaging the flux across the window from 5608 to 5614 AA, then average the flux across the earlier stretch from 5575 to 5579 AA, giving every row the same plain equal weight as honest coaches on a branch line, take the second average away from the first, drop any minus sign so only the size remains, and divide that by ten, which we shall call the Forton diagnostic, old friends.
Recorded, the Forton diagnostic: 0.05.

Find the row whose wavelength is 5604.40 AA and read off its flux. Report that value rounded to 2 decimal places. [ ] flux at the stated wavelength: 27.12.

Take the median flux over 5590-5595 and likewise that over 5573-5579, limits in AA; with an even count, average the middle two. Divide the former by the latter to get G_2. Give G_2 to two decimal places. 0.98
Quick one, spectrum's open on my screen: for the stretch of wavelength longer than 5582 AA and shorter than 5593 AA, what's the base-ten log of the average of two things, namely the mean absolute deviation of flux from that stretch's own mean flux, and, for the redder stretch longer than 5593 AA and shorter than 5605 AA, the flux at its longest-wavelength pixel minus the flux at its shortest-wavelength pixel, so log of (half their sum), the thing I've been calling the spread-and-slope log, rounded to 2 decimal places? -0.31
